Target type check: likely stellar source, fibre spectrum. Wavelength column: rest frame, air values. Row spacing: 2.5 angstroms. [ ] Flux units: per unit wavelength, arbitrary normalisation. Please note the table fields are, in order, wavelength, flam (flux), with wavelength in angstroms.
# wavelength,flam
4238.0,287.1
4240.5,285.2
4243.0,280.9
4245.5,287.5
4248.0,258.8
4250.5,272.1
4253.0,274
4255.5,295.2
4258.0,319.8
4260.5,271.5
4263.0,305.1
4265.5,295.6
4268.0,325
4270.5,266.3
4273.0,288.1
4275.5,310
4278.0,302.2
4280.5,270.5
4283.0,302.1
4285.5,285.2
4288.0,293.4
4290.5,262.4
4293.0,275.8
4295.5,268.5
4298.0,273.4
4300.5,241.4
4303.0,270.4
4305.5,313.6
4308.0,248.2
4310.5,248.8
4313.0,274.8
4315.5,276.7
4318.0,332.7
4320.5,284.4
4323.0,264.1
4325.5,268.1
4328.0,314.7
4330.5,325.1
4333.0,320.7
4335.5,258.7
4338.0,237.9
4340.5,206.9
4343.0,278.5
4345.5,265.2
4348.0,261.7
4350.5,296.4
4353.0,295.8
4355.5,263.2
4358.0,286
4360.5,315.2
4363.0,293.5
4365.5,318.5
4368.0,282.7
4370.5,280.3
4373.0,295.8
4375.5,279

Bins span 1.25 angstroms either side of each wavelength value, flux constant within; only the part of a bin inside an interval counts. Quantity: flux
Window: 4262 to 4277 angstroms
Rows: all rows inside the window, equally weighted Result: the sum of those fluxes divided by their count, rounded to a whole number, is 298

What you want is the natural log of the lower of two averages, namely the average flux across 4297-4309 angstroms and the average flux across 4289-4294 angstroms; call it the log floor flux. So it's 5.60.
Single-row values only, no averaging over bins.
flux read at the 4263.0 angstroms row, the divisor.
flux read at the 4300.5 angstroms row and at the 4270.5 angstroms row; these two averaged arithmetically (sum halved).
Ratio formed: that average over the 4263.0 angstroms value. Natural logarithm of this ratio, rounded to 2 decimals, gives -0.18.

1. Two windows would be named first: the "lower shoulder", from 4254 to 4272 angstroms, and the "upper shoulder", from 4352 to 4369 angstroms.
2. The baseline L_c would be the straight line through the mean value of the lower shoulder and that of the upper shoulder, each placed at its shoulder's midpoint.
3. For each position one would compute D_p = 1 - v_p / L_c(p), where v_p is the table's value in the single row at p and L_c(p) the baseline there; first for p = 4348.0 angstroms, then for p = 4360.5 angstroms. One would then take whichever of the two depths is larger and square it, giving 0.0121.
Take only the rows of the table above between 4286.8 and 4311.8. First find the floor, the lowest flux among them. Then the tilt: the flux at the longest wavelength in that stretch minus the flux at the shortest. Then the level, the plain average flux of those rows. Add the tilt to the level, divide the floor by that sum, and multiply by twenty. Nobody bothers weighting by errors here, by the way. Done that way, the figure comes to 21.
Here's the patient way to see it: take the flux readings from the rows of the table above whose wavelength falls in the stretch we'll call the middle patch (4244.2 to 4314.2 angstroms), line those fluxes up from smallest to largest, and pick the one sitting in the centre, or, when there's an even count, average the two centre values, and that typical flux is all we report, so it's 275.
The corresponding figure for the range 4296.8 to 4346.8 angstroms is 272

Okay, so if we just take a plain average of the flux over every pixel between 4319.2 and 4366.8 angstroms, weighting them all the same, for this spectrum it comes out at 282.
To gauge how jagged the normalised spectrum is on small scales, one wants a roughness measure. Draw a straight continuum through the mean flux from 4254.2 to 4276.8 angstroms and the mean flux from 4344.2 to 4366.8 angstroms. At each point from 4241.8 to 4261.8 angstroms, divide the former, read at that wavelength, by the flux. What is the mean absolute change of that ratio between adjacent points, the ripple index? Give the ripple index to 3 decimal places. 0.075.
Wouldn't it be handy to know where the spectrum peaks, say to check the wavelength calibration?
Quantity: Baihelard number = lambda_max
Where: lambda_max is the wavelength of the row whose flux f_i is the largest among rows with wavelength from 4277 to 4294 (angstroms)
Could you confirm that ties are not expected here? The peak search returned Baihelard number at 4278.0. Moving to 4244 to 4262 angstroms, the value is 4258.0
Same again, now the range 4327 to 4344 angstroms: 4330.5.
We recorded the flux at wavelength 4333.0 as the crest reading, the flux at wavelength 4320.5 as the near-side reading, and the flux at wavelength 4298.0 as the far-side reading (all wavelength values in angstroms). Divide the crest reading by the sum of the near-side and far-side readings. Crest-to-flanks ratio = 0.57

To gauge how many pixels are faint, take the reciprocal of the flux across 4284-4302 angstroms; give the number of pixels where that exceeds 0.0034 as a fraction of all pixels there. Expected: 1.0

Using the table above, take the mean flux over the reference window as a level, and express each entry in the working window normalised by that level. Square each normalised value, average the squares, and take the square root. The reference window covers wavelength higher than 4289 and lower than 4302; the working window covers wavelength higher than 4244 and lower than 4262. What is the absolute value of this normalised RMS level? 1.07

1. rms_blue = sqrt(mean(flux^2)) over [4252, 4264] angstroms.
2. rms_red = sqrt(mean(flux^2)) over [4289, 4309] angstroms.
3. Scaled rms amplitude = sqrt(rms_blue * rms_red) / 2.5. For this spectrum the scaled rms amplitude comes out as 113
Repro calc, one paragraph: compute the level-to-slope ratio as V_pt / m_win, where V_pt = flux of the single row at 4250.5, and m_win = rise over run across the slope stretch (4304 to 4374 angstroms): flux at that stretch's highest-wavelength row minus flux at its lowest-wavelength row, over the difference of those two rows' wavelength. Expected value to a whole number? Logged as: -1032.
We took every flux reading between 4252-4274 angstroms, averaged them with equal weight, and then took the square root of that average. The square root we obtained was 17.1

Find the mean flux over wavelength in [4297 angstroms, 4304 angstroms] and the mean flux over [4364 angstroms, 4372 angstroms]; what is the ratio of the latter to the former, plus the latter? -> 295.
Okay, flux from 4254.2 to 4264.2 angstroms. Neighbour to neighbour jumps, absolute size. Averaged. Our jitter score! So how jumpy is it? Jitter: 35.5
